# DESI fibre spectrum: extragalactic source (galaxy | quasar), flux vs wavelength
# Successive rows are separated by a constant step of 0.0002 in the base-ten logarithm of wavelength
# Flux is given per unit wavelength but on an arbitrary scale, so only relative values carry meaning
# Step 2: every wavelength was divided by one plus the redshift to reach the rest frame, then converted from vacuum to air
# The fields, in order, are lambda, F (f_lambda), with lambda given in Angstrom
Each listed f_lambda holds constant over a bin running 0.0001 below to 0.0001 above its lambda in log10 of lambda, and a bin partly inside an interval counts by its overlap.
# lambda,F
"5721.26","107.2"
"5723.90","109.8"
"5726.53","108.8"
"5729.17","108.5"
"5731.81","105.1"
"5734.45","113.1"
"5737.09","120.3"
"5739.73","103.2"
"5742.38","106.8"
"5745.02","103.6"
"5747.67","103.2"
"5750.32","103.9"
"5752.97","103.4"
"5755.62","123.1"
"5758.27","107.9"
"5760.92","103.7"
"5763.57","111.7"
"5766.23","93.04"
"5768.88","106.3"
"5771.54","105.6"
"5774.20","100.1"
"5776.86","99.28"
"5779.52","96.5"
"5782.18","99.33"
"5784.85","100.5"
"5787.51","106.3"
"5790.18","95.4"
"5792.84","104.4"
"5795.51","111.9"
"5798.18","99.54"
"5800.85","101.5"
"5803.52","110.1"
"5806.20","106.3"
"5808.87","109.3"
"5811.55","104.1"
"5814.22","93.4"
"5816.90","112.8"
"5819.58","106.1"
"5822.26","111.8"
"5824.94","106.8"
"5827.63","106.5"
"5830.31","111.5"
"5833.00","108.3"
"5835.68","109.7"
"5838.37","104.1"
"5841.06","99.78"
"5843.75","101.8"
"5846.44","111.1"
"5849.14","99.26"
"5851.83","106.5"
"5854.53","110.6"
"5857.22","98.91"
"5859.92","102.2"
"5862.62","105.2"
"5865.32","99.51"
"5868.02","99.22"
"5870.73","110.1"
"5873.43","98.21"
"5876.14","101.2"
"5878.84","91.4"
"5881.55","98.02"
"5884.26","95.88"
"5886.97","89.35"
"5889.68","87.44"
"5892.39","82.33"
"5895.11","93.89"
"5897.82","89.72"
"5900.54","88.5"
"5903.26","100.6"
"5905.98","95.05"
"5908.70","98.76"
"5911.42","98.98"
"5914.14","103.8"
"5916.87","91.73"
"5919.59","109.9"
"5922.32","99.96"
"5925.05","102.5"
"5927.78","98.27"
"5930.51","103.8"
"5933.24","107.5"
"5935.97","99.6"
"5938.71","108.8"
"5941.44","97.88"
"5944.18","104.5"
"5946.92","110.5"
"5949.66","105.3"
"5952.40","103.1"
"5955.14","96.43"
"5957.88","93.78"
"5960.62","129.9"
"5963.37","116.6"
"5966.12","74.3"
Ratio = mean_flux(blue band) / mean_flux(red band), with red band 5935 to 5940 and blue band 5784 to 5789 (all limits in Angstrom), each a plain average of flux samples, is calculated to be 0.99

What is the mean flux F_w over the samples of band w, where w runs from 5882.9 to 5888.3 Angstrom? 93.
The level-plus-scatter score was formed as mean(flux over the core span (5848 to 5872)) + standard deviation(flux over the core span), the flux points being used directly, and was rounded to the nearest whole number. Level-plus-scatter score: 108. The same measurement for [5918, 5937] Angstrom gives 107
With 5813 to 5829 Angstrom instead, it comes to 113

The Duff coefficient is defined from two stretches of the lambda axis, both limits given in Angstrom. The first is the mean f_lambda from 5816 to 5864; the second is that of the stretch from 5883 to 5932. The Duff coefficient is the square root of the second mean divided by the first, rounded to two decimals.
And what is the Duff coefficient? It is 0.95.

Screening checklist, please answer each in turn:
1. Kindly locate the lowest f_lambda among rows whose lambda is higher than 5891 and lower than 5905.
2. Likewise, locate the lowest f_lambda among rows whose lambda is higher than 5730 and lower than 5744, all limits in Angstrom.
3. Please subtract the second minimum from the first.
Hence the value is -21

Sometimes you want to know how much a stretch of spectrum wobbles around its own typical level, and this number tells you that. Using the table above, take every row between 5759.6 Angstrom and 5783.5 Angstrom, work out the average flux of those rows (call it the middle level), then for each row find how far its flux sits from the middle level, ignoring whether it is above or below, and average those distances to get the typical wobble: 4.5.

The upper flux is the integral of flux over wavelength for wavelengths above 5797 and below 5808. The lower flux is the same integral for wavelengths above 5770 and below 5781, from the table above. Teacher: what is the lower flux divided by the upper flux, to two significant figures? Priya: 0.96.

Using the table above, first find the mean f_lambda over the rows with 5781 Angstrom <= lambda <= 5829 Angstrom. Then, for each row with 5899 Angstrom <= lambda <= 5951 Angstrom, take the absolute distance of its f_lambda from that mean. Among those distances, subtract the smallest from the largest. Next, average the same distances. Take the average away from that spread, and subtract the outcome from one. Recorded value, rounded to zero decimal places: -10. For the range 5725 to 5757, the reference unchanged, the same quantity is -12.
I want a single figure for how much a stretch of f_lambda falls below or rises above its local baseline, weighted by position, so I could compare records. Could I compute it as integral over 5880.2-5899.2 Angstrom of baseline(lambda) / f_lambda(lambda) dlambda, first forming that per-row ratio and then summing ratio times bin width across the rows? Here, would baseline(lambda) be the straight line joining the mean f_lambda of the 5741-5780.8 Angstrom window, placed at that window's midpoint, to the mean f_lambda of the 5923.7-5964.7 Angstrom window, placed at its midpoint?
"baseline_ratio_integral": 22.0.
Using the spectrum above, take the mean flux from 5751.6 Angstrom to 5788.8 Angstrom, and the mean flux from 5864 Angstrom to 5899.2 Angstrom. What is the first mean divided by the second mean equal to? 1.09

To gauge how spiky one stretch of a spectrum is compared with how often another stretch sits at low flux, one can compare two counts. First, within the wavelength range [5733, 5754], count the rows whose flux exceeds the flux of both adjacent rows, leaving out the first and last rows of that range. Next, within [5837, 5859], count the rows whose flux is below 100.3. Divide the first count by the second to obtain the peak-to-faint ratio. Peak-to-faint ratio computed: 1.0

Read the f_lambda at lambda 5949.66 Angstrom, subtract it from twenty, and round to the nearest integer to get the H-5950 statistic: -85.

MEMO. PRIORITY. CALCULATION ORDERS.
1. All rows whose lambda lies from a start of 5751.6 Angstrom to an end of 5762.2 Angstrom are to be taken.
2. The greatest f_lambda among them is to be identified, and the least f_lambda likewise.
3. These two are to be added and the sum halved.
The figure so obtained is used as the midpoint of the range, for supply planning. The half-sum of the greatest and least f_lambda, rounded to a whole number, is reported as 113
